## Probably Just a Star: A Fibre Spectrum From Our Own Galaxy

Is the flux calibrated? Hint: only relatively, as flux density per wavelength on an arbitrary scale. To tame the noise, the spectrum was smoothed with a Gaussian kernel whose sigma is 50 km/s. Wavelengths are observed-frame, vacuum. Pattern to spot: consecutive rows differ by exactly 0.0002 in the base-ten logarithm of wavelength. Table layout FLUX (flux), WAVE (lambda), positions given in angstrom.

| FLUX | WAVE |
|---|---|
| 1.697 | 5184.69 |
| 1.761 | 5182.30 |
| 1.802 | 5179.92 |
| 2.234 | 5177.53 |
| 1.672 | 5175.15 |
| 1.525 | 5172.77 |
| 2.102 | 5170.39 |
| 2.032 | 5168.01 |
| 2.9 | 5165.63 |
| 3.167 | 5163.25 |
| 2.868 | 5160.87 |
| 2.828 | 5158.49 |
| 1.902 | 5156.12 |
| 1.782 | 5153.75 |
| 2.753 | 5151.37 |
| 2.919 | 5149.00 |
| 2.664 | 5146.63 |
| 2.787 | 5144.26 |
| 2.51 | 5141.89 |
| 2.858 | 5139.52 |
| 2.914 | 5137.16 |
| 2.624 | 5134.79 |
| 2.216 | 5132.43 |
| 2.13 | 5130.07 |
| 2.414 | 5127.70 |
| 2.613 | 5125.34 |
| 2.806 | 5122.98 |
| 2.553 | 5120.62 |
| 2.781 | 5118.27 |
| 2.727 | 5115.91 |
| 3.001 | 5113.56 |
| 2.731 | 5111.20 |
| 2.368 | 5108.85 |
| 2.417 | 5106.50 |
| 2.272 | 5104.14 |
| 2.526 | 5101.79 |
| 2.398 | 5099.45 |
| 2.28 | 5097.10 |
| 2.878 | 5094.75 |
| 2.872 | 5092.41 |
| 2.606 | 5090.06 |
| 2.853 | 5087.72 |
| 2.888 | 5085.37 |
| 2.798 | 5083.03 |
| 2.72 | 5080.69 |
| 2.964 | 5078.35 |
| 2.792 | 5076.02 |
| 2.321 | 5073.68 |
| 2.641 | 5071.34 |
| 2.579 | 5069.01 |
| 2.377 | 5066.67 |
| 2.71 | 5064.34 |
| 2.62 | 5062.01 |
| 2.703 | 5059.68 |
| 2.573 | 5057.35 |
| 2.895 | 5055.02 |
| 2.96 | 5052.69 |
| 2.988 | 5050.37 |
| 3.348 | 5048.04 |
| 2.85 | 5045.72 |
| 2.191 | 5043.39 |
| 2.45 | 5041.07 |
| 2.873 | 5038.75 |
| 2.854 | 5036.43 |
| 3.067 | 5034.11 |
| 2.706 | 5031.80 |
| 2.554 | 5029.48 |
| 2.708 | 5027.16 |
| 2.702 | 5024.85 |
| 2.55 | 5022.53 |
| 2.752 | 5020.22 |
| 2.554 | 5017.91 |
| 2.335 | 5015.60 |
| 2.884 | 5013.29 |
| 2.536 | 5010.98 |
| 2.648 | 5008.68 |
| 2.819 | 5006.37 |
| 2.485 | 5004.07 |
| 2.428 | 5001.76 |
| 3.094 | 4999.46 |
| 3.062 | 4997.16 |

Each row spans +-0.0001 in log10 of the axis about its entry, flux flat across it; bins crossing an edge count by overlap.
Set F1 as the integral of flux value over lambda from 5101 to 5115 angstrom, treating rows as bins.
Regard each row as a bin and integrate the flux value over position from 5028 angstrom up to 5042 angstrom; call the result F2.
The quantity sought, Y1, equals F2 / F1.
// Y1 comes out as 1.08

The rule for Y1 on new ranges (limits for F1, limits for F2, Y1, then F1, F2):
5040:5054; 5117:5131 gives 0.91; 39.2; 35.8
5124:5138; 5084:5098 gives 1.11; 34.7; 38.3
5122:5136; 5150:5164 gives 1.03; 34.5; 35.5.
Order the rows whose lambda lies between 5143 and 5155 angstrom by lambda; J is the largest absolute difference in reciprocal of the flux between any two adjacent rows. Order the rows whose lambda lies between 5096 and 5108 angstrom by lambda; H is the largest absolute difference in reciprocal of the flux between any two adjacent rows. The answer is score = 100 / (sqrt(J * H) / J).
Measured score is 211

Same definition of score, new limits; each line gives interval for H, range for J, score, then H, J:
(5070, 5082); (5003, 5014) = 81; 0.073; 0.048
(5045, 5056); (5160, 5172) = 168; 0.052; 0.147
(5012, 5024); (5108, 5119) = 83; 0.082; 0.056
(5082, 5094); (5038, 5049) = 172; 0.036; 0.106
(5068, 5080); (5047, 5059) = 77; 0.073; 0.043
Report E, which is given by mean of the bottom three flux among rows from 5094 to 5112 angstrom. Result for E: 2.31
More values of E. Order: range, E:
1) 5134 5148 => 2.60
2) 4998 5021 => 2.42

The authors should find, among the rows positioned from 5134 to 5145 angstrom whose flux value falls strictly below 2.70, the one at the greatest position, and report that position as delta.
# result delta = 5141.89 angstrom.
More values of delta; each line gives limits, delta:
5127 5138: 5134.79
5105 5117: 5108.85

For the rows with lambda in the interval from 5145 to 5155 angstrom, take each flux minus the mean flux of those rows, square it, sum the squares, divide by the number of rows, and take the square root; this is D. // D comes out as 0.441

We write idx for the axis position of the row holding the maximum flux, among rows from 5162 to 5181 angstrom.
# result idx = 5163.25 angstrom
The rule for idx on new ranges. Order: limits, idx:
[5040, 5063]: 5048.04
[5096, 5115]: 5113.56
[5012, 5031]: 5013.29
